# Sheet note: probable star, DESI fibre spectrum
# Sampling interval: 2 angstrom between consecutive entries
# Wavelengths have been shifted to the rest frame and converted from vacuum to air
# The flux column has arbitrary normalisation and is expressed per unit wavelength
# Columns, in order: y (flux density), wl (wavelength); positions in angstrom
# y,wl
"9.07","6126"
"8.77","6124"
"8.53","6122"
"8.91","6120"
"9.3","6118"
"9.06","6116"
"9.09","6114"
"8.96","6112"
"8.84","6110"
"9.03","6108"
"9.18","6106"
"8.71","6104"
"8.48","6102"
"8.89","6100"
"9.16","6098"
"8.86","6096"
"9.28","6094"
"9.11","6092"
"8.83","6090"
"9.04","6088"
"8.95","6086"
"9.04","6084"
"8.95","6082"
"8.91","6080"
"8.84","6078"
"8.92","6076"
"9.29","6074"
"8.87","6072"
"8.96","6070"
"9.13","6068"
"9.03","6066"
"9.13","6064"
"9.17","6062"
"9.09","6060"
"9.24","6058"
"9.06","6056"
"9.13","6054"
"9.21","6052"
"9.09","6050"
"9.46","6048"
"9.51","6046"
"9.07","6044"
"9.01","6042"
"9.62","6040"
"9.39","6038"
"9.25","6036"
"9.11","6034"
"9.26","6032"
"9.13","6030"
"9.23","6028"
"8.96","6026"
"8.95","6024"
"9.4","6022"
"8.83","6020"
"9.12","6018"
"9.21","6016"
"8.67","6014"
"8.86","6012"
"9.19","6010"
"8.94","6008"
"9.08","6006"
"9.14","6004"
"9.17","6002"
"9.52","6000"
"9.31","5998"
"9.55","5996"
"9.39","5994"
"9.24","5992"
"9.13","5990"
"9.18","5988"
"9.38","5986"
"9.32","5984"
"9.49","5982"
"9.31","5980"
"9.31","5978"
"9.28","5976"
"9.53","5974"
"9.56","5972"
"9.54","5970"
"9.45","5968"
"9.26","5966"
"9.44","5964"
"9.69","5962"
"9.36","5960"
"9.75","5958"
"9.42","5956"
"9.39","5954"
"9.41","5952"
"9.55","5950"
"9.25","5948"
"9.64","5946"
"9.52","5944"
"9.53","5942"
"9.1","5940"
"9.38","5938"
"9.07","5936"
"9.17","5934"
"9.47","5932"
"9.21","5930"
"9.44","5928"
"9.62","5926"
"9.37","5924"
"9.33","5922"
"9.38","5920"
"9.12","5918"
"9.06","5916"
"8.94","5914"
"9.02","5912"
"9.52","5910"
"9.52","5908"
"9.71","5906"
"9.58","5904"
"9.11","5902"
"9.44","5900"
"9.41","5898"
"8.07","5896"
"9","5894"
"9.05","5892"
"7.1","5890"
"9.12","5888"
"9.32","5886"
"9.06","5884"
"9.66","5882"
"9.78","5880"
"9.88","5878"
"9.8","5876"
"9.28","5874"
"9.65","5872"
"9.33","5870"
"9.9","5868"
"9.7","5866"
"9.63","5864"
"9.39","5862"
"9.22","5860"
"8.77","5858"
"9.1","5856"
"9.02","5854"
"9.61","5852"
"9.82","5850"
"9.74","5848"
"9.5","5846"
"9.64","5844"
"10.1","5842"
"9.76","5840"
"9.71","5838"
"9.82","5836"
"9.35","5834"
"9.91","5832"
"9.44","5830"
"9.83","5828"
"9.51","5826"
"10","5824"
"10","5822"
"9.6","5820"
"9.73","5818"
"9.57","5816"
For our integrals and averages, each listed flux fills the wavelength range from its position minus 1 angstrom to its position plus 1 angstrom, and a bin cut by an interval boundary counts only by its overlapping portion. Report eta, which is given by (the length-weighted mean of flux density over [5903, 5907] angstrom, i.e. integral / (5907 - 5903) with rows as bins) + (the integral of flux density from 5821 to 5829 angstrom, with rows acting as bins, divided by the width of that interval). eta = 19.5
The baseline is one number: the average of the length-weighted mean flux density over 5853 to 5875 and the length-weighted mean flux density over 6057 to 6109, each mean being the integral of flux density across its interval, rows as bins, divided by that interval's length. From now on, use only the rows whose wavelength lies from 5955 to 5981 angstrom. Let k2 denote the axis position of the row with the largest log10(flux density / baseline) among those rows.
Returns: 5958 angstrom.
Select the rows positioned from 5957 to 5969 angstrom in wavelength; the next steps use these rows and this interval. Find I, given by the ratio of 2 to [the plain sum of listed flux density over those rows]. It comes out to 0.0351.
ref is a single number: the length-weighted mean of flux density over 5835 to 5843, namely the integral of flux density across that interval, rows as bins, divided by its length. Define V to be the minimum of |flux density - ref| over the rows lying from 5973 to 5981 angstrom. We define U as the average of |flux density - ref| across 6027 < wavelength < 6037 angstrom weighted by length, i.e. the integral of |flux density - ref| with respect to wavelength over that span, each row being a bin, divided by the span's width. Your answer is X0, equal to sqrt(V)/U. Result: 0.86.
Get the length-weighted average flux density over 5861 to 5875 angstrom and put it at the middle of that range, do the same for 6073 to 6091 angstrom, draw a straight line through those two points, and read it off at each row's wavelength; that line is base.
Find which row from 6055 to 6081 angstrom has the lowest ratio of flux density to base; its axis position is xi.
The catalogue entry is 6078 angstrom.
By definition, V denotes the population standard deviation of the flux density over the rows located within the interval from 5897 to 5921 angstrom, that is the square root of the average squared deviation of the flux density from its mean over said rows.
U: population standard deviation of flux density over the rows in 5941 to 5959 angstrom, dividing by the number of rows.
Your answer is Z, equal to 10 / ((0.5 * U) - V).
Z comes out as -58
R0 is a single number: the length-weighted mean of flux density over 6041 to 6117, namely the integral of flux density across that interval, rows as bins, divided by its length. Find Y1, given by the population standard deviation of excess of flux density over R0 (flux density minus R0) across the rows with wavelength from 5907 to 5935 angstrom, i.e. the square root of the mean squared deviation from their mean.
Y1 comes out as 0.204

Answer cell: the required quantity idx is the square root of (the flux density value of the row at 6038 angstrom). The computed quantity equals 3.06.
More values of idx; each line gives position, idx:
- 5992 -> 3.04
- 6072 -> 2.98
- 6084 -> 3.01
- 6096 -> 2.98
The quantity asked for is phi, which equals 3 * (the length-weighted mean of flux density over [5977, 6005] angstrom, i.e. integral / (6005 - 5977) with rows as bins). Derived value 28.0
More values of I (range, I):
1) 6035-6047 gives 0.0358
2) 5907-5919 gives 0.0362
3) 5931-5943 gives 0.0359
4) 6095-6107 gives 0.0375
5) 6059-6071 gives 0.0367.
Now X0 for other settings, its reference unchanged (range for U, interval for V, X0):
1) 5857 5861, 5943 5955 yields 0.53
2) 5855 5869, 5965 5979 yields 1.13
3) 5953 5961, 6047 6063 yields 1.69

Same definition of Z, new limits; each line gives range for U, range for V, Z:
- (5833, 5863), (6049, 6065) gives 87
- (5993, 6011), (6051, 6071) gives 601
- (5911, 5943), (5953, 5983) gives -241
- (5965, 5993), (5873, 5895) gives -15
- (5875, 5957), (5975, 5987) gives 62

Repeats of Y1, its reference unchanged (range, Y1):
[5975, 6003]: 0.124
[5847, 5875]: 0.322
